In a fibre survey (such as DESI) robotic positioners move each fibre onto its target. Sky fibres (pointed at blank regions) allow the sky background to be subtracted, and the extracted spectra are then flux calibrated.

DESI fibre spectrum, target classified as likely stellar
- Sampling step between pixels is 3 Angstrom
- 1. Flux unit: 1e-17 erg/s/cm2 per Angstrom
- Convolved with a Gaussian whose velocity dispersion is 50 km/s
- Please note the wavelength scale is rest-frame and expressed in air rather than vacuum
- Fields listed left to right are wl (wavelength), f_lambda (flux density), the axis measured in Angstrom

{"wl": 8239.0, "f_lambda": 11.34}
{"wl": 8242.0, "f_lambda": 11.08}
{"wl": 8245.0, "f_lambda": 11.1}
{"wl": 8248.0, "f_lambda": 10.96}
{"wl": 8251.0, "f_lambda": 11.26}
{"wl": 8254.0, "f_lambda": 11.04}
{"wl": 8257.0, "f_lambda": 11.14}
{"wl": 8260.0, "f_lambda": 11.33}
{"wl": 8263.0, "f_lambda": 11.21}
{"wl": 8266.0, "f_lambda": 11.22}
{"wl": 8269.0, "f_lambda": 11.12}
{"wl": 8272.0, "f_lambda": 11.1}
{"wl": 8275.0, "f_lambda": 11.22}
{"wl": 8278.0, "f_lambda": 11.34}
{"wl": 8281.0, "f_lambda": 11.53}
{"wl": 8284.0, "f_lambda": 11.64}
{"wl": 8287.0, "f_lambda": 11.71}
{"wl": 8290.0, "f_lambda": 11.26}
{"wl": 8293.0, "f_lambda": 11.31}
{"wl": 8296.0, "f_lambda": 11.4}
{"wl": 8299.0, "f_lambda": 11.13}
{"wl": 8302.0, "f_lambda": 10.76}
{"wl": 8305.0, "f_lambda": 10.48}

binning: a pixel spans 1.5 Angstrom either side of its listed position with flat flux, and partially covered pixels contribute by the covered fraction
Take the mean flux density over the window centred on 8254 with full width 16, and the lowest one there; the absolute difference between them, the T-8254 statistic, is 0.19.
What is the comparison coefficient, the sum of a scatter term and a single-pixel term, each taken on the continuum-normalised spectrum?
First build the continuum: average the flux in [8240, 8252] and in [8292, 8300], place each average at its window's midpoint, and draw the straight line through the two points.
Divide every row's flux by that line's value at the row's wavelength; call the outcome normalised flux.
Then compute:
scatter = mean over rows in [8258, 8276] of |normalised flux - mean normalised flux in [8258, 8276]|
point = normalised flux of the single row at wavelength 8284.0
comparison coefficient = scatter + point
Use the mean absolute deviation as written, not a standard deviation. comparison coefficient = 1.04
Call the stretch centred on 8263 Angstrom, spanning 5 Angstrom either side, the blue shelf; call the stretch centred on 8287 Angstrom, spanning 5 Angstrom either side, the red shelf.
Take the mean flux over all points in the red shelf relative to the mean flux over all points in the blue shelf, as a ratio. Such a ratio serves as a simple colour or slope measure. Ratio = 1.025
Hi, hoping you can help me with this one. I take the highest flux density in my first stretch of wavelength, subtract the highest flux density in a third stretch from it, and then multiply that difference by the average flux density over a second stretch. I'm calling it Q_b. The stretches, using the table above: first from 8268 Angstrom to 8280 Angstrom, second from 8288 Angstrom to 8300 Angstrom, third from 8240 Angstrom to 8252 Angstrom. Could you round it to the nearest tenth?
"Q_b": 0.9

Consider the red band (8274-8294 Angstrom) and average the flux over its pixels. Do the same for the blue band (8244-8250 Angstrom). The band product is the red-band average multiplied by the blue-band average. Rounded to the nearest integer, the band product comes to 126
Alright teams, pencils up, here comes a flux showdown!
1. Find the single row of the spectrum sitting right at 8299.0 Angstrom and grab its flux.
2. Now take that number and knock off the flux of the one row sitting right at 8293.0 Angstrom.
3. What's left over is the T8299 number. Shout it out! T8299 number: -0.2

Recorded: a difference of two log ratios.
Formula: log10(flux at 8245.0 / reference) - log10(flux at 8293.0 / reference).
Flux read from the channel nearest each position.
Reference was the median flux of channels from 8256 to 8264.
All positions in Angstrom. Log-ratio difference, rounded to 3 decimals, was -0.008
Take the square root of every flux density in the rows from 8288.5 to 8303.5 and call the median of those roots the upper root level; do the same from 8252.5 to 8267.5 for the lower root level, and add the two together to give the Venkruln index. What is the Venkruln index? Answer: 6.704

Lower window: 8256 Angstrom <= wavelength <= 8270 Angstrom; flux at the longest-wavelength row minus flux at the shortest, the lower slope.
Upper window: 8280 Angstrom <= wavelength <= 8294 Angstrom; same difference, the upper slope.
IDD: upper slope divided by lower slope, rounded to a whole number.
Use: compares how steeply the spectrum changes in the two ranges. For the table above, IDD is 11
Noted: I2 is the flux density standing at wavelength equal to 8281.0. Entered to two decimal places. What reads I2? 11.53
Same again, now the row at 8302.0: 10.76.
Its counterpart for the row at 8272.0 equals 11.10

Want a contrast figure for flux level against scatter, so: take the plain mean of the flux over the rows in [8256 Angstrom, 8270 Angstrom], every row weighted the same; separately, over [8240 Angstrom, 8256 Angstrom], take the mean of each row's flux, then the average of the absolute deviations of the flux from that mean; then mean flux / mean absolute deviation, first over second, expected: 152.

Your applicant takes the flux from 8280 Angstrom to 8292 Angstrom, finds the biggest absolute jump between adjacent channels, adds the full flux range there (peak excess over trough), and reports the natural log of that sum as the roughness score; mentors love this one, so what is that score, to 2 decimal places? -0.11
